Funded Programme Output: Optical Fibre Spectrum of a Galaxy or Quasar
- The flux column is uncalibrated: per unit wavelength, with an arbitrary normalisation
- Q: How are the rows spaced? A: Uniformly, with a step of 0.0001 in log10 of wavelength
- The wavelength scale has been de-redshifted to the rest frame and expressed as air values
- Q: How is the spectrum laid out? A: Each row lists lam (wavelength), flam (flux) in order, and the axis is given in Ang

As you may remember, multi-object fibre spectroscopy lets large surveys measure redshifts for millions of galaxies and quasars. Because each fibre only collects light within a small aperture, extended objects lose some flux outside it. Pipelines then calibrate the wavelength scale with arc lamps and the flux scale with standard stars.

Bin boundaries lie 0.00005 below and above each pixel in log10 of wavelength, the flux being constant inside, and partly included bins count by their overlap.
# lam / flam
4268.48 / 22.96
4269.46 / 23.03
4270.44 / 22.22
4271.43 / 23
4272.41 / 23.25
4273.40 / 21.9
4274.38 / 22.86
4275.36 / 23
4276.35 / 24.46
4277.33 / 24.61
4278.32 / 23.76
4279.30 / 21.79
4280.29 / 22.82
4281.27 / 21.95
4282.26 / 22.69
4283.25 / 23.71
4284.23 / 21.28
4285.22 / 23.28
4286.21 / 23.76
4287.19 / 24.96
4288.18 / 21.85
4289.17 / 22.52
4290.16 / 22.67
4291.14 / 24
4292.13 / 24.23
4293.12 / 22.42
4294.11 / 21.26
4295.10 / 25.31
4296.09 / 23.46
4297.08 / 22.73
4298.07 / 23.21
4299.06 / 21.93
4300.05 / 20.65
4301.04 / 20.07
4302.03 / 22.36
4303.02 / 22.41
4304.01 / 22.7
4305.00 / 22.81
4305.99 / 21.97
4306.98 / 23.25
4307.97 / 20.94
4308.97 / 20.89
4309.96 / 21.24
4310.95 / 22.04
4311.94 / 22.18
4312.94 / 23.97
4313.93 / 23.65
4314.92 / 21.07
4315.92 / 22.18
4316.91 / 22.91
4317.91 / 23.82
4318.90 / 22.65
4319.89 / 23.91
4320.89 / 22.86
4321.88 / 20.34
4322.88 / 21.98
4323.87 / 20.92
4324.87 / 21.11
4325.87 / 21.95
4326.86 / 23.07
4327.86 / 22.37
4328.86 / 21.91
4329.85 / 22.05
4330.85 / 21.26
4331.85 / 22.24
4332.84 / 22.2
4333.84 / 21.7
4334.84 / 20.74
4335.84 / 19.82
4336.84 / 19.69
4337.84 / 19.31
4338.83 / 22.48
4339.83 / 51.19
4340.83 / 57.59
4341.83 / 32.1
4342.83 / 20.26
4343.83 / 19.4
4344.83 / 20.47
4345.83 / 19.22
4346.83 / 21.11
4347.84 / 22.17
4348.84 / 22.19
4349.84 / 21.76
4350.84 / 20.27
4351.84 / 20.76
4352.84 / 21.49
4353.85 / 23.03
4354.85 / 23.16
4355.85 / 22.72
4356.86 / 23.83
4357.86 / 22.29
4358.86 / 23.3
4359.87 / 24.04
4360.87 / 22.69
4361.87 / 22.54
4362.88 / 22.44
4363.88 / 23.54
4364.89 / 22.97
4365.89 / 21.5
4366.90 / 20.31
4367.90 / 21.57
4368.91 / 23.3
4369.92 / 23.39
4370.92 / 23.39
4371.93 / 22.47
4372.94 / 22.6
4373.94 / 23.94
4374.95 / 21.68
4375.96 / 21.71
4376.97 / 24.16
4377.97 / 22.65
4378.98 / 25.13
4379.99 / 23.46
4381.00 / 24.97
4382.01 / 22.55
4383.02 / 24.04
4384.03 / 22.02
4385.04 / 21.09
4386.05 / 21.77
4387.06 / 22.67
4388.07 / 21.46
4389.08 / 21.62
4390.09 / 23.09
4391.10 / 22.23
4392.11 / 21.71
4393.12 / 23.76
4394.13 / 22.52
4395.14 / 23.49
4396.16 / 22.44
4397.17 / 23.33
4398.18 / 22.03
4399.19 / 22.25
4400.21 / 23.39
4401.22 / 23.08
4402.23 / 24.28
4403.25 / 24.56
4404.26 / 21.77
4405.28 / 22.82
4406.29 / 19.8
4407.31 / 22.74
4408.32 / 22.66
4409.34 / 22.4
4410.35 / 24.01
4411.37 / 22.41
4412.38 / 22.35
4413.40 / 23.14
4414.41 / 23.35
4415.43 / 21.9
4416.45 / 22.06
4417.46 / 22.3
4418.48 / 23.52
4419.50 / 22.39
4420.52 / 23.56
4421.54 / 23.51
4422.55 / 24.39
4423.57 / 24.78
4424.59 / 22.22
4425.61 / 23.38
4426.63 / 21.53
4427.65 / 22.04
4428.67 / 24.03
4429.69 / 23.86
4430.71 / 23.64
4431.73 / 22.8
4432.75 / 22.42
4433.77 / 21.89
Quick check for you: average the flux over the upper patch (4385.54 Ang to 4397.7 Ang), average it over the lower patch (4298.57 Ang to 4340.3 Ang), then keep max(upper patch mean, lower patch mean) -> 22.6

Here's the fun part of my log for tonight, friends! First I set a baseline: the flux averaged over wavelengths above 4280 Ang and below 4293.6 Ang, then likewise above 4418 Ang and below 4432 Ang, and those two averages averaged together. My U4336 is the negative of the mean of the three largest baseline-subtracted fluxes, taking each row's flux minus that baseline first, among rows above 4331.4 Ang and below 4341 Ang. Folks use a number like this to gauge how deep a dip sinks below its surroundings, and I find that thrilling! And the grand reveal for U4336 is -20.6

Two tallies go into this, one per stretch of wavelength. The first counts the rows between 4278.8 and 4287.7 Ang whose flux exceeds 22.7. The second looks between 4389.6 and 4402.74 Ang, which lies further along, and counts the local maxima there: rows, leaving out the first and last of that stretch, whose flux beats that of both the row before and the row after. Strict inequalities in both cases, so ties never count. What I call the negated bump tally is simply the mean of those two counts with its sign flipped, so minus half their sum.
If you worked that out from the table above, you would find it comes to -4.5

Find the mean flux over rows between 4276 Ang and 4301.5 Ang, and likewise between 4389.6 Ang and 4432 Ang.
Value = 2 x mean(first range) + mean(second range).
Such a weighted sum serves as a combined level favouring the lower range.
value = 68.7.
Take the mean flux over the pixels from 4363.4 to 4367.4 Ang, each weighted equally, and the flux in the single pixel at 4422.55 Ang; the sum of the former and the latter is 46.5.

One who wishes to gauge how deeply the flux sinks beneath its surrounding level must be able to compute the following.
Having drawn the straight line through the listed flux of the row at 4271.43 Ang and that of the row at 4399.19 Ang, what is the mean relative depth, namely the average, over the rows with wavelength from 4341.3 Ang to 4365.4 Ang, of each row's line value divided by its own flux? 1.01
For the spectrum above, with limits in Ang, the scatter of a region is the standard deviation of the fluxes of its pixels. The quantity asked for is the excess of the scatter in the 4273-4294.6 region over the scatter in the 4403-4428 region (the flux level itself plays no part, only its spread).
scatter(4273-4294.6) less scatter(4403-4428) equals 0.00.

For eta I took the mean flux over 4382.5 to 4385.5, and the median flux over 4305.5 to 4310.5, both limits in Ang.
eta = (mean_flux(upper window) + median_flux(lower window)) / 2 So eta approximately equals 21.8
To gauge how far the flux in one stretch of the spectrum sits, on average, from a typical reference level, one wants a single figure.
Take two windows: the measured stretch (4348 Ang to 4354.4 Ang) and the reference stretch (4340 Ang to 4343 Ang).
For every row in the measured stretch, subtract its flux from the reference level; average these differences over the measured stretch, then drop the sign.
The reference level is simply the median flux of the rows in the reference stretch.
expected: 10.5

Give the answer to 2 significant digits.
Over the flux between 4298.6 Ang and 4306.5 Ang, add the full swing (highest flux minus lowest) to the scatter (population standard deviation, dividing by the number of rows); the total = 3.7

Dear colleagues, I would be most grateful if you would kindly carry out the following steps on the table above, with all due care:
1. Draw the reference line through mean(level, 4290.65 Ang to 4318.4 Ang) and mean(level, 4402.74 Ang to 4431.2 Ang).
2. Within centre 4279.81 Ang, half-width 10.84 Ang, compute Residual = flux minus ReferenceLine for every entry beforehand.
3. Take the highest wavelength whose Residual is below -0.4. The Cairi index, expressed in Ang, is 4288.18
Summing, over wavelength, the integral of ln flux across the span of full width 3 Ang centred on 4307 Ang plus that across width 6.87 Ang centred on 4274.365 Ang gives 31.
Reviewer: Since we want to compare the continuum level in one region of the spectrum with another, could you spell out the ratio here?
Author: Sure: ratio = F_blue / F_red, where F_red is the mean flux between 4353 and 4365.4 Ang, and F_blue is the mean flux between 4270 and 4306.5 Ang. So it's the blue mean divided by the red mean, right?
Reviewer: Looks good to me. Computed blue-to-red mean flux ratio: 0.99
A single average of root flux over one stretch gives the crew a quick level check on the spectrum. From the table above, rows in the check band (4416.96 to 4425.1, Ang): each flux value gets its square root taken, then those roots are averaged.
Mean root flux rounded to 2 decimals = 4.83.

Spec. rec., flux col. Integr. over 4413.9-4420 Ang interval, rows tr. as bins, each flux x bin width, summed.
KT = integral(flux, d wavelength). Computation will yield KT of 138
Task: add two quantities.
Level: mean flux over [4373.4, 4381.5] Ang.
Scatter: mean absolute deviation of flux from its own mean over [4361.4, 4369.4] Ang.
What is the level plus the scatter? 24.3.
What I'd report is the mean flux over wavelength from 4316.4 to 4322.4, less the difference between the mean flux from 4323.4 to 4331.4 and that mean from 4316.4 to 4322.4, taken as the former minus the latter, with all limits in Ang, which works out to 23.7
